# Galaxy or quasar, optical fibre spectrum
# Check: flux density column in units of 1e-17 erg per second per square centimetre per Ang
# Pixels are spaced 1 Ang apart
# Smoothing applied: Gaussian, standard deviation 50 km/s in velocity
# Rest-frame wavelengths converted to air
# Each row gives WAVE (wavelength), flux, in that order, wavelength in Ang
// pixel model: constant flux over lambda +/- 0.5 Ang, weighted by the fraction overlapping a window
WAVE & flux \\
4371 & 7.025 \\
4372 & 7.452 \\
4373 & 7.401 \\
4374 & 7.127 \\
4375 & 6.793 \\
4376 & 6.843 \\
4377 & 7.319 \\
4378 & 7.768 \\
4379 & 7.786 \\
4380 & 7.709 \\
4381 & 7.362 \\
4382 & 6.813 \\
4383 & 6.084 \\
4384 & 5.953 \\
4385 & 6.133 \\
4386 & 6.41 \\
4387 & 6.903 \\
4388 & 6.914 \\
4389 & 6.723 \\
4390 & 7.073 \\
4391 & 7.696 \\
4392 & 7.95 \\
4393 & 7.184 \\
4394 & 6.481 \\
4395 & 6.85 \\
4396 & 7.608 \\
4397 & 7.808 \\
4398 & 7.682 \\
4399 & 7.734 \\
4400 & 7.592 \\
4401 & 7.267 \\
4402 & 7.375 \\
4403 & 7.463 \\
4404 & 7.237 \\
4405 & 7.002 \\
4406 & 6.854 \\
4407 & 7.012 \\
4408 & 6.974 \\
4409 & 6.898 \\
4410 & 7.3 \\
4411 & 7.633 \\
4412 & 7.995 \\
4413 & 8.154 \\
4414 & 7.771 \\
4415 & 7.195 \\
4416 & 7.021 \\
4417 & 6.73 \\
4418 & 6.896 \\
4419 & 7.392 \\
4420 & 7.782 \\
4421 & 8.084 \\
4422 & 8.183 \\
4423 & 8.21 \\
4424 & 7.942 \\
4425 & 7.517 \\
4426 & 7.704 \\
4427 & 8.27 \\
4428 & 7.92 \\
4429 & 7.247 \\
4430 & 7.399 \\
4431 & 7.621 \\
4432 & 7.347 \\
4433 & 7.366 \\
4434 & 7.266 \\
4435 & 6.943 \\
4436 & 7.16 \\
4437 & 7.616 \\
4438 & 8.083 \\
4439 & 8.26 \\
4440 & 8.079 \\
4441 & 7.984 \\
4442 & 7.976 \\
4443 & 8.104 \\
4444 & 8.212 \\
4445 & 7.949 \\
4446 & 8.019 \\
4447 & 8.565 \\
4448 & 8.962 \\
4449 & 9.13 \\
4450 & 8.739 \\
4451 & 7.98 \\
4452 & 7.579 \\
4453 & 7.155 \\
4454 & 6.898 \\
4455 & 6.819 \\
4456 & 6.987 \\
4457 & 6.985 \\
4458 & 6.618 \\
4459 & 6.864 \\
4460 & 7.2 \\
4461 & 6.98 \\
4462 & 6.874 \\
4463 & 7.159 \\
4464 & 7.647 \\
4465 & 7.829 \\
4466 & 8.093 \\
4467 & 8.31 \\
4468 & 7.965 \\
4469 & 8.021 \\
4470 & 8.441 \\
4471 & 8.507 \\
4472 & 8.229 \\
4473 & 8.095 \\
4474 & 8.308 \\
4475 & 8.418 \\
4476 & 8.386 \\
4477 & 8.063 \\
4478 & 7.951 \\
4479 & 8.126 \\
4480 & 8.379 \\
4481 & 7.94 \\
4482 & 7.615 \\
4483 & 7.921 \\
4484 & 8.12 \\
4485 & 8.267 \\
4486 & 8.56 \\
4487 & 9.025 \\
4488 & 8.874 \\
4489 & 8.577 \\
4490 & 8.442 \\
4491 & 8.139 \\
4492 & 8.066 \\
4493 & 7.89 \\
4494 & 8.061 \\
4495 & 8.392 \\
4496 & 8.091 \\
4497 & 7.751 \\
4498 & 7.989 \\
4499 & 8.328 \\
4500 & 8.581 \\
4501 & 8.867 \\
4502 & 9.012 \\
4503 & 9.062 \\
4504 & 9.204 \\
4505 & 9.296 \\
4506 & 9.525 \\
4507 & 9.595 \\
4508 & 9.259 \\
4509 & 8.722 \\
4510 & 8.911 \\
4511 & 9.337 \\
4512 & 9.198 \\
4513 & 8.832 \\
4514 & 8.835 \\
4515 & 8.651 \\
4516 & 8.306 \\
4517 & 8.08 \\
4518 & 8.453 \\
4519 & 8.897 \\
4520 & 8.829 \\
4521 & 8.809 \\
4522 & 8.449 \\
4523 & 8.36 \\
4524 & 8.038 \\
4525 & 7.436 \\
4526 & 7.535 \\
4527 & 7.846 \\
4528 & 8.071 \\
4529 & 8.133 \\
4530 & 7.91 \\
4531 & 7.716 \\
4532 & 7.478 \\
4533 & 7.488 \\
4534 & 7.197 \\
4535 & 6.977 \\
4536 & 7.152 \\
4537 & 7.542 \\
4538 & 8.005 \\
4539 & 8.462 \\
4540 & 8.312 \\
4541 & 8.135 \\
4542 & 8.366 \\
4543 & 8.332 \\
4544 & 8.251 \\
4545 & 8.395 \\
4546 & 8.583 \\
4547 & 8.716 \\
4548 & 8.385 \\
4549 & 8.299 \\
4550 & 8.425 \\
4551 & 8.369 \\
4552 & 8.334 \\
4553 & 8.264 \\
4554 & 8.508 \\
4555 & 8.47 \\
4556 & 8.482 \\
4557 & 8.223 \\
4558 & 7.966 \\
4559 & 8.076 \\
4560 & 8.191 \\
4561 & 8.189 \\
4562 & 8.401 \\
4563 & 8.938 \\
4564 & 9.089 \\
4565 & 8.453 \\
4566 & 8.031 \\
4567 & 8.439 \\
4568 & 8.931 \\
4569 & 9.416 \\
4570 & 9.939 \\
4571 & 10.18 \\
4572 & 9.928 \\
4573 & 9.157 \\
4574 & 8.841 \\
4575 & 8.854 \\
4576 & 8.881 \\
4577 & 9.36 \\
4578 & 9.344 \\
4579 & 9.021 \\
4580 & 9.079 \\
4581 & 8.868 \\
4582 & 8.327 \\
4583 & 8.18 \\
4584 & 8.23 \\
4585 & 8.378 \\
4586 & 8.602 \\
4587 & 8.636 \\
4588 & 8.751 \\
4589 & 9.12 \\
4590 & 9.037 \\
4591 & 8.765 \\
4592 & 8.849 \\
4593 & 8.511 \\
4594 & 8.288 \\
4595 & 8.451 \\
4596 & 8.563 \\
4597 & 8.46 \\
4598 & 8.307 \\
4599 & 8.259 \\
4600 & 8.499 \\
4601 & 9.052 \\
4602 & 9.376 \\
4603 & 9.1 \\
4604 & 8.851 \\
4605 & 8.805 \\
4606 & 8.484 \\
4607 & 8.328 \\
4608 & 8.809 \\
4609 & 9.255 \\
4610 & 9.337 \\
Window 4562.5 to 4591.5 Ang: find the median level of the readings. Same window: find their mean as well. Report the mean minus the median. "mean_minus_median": 0.042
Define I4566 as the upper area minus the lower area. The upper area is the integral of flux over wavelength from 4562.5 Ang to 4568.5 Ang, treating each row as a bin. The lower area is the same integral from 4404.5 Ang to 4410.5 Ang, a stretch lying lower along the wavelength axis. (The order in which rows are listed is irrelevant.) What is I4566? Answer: 9.8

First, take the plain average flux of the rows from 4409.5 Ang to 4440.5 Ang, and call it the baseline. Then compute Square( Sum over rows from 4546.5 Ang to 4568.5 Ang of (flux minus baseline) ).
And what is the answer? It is 311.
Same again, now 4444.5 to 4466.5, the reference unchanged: 0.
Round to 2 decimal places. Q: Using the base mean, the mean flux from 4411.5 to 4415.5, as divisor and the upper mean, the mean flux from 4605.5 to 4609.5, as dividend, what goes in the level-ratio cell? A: 1.12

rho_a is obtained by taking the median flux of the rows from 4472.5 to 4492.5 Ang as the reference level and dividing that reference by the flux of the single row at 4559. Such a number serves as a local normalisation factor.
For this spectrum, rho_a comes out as 1.02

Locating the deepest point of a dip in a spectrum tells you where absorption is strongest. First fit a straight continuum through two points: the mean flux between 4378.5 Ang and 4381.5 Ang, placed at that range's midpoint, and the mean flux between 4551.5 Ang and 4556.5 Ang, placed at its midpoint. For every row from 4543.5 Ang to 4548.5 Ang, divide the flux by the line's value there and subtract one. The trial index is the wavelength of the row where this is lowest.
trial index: 4544 Ang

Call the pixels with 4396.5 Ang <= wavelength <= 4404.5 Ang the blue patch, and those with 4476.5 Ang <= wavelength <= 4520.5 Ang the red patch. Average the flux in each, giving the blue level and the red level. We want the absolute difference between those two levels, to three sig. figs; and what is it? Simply 1.03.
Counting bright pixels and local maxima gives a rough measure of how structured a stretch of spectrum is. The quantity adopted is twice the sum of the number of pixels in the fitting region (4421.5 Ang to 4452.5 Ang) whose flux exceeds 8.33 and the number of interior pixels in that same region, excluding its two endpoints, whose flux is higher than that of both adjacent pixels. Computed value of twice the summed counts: 22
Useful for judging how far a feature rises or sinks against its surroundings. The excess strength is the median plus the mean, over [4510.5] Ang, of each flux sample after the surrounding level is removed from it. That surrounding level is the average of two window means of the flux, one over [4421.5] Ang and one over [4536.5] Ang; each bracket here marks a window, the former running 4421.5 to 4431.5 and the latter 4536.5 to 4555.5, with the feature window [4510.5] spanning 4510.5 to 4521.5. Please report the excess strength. 1.5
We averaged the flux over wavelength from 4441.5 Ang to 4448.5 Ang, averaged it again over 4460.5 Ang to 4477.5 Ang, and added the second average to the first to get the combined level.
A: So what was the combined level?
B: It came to 16.2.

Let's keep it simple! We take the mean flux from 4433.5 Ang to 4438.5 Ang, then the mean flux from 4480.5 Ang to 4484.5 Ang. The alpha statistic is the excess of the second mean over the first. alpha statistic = 0.5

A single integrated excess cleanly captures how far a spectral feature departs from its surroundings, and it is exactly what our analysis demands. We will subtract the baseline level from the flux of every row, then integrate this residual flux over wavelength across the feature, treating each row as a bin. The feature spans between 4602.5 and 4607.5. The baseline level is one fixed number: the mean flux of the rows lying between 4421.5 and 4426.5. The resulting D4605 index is 4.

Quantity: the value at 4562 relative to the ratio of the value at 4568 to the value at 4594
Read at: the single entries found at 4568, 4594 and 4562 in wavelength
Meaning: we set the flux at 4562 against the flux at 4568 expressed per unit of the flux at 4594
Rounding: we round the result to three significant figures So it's 7.80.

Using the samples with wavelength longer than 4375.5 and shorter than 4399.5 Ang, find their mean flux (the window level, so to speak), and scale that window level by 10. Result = 71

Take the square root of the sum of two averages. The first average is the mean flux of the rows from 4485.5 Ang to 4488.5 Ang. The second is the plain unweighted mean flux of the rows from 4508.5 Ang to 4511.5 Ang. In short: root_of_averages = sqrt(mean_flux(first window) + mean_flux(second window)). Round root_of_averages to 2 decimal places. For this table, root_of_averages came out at 4.22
